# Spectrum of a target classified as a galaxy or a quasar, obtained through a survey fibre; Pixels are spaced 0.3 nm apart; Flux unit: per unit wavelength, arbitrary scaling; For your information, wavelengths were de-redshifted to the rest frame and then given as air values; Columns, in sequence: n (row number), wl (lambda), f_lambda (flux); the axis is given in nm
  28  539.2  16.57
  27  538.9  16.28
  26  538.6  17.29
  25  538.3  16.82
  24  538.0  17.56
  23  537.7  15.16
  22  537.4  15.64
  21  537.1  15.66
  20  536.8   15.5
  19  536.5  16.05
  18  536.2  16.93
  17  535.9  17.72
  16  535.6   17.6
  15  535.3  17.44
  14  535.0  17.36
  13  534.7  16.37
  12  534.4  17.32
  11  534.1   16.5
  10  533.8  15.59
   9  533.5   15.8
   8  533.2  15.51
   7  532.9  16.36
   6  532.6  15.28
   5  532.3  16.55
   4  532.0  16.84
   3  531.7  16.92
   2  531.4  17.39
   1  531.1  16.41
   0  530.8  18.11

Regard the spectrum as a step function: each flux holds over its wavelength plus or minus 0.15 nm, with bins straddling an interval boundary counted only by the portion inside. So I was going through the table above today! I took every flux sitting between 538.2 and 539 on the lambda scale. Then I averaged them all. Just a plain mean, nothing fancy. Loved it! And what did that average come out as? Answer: 16.8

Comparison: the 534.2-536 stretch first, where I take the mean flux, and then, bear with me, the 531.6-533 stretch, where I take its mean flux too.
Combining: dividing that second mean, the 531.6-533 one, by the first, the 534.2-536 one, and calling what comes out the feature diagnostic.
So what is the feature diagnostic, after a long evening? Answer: 0.95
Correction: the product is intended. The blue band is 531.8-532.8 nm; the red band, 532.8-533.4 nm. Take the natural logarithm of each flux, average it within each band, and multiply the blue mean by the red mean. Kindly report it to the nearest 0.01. 7.71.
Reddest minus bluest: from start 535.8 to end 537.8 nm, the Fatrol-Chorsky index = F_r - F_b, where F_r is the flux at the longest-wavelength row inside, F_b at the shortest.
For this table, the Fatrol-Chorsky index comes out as -2.6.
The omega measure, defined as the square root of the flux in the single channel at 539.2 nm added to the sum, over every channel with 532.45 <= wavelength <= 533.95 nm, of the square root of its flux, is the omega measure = 23.9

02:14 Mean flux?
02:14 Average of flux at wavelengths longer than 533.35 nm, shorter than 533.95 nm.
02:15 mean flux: 15.7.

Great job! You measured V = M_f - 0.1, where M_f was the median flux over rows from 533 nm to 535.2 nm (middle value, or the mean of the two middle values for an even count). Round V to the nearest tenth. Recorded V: 16.3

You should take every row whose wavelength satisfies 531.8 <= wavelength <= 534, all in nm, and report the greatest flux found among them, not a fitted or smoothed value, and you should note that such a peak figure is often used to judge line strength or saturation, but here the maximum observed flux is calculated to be 16.84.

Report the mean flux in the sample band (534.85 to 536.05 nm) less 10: 7.5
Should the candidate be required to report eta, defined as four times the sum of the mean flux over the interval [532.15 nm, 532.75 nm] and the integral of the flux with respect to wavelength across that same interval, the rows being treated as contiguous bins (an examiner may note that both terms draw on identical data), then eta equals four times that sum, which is 102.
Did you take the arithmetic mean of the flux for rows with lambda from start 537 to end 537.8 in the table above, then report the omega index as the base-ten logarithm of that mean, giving 1.190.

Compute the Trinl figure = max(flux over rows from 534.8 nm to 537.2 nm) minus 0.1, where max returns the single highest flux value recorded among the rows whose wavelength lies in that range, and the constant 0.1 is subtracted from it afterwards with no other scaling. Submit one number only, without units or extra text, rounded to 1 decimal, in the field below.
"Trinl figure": 17.6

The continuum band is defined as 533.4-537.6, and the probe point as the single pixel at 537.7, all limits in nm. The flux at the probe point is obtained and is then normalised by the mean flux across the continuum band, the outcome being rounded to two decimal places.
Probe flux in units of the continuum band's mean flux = 0.92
